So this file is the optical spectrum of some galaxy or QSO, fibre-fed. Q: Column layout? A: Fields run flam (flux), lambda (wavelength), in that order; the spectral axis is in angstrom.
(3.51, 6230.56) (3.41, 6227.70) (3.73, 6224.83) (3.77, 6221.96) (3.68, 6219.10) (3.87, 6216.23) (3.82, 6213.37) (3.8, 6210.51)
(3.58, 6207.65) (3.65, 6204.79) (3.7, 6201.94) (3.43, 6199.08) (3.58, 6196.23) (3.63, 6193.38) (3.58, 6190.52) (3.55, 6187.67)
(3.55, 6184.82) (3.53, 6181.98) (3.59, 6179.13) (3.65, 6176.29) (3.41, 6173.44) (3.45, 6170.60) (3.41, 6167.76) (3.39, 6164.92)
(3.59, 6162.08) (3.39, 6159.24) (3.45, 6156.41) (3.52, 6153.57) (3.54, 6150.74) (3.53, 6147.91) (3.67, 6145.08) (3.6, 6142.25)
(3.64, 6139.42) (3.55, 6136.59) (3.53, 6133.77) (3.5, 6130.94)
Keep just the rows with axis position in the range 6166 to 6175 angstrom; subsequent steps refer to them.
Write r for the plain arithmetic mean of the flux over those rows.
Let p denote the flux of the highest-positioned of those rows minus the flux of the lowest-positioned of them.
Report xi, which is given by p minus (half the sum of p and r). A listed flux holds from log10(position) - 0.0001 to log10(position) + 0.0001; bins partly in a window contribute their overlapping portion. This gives -1.71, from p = 0.00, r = 3.42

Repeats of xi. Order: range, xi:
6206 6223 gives -1.78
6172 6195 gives -1.67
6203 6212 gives -1.76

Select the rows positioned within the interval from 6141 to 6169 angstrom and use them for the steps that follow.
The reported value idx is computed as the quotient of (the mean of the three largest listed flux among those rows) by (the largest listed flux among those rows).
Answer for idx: 0.986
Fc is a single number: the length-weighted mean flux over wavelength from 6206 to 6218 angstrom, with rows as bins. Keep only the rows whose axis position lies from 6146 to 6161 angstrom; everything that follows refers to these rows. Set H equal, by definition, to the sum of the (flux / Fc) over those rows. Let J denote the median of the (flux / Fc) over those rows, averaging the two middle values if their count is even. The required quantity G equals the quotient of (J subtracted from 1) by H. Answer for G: 0.0138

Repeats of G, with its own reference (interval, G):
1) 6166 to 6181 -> 0.0178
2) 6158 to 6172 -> 0.0204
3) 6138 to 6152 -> 0.0090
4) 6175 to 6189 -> 0.0118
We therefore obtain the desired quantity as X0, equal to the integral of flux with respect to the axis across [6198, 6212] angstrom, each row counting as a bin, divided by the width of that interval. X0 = 3.638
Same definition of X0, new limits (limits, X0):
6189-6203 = 3.579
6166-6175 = 3.424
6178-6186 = 3.557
